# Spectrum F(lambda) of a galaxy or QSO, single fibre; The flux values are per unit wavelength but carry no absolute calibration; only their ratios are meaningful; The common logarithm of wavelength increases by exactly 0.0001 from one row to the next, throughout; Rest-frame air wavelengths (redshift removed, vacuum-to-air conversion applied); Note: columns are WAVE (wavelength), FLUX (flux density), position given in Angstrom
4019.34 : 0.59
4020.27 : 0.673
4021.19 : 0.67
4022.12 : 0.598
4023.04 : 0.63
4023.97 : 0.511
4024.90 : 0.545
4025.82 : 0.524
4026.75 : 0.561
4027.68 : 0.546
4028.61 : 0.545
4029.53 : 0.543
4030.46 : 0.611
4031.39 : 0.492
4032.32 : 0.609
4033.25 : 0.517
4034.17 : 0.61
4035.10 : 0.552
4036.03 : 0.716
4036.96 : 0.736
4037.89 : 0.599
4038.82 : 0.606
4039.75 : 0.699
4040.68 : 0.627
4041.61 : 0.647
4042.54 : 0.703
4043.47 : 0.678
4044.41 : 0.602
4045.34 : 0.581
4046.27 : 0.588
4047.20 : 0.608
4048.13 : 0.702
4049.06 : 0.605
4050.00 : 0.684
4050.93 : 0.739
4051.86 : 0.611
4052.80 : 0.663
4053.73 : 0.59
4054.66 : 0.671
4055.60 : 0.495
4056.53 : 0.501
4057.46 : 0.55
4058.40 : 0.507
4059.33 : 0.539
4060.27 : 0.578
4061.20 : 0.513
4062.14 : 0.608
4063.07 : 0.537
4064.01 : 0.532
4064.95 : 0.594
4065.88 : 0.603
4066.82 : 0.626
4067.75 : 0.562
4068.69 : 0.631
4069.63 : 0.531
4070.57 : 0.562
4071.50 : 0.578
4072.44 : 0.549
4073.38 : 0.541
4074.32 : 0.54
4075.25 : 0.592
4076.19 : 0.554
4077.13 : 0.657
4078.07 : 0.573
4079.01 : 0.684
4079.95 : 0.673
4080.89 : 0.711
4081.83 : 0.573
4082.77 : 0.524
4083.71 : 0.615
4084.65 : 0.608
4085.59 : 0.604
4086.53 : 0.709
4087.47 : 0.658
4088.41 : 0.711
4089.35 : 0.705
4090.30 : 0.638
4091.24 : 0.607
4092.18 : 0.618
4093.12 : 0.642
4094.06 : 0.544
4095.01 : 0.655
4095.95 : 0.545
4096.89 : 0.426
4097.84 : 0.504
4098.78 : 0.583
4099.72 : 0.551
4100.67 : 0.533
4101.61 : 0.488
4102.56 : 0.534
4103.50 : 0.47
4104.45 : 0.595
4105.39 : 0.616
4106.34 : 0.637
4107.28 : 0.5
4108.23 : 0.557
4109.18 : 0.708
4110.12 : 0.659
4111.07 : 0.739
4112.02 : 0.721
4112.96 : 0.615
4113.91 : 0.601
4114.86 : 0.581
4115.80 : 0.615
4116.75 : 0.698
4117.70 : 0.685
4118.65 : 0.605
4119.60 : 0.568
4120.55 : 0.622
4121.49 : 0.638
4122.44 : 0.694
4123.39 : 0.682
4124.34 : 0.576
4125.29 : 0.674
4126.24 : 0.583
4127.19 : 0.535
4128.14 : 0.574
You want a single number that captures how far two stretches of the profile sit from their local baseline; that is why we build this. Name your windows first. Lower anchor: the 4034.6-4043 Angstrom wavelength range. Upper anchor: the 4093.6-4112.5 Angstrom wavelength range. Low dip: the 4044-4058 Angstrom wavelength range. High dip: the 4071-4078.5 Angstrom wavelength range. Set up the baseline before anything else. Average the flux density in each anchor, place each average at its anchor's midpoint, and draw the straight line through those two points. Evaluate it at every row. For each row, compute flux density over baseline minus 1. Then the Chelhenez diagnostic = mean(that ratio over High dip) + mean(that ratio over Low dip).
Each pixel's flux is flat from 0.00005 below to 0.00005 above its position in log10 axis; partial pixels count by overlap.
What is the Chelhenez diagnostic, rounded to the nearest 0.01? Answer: -0.11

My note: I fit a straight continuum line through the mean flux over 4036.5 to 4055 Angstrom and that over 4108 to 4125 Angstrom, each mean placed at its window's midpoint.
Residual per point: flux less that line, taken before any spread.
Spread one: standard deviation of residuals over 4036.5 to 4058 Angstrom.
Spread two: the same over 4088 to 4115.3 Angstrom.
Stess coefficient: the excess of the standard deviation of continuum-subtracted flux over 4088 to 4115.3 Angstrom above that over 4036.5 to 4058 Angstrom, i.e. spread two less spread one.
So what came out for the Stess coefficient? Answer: 0.014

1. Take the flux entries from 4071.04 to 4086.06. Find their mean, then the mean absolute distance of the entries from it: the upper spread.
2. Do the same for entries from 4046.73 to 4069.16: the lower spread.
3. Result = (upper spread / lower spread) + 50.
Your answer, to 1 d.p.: 50.9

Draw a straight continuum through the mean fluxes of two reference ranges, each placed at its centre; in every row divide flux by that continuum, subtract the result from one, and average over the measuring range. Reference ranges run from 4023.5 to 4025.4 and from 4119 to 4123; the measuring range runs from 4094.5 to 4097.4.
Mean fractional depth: 0.10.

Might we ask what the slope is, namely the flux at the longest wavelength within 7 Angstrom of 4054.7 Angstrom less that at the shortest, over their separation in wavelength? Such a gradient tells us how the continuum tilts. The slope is -0.014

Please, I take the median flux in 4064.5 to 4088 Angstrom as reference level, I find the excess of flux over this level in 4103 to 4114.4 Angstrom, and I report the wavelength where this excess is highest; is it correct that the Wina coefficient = 4111.07 Angstrom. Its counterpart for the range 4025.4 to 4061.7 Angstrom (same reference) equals 4050.93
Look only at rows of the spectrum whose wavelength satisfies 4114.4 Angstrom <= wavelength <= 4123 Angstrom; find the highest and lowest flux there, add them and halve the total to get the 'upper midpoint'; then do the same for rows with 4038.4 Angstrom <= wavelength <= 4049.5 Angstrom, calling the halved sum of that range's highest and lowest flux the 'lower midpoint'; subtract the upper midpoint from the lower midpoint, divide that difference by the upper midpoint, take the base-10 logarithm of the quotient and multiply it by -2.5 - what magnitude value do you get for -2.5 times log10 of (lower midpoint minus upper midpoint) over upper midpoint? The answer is 4.6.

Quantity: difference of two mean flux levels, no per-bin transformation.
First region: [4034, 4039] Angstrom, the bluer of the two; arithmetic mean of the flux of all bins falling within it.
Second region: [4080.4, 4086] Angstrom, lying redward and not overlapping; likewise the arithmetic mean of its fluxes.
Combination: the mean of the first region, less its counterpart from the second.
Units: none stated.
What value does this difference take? 0.03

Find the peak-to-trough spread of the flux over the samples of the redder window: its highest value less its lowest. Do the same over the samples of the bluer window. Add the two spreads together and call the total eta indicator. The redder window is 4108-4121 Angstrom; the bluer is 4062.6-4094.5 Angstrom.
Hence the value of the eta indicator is 0.369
